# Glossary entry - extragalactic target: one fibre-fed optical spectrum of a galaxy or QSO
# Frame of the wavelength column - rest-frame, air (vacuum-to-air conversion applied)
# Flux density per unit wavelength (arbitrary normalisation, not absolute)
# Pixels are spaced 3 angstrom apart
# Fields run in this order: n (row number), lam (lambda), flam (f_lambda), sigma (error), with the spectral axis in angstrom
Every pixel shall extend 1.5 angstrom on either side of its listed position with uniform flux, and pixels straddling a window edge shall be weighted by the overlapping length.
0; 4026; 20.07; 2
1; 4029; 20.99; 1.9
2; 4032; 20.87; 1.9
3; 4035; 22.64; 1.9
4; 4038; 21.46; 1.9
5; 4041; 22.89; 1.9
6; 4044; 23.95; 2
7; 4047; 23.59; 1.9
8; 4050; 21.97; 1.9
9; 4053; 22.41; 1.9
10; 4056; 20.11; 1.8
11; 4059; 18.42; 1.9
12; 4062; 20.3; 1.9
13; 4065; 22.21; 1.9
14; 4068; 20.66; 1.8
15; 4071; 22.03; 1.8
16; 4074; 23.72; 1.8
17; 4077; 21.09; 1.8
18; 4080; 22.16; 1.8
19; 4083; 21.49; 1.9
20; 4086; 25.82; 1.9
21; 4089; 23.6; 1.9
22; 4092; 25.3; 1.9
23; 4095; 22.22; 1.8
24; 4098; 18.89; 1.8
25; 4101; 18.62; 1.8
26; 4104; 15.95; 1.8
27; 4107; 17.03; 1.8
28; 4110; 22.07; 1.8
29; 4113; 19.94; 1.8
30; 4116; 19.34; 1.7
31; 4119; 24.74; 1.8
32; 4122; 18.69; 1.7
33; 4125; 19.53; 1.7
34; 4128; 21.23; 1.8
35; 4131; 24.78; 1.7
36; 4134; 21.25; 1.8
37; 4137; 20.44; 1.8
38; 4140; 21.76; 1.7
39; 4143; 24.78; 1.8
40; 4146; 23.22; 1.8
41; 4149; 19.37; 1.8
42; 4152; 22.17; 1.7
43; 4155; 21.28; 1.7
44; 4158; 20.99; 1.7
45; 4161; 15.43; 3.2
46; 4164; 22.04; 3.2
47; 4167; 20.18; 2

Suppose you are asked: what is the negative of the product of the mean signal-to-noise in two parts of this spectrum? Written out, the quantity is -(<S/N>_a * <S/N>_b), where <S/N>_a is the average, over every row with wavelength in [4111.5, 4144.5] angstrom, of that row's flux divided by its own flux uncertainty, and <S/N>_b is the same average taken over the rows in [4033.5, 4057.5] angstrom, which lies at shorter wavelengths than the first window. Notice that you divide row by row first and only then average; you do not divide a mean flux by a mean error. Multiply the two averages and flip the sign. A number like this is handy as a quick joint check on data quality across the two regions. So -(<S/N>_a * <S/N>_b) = -144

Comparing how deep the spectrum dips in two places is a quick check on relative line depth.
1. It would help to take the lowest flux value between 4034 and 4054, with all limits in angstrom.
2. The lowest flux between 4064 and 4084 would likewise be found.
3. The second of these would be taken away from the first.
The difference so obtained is 0.8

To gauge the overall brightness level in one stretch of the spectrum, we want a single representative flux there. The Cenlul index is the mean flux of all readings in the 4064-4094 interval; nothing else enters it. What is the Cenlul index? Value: 22.8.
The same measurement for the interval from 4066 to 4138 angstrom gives 21.3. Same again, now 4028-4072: 21.6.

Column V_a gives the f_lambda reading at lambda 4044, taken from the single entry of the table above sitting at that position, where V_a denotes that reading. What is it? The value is 23.95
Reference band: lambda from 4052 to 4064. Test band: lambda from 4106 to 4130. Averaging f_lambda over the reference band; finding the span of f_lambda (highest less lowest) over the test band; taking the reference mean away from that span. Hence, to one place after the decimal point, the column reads -12.6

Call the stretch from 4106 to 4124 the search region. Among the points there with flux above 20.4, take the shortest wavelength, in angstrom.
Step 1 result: 4110 angstrom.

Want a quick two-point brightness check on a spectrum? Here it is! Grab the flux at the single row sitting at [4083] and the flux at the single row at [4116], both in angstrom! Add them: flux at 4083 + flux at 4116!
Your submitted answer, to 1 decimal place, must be 40.8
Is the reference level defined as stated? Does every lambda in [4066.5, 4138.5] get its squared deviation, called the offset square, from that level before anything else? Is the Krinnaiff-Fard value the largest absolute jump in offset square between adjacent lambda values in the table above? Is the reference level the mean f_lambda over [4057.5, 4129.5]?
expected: 23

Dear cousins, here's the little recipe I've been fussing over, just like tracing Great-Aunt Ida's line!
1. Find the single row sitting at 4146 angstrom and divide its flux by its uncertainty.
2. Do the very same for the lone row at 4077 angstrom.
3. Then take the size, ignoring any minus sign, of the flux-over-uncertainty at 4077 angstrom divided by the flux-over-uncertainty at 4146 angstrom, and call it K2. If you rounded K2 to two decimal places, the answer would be 0.91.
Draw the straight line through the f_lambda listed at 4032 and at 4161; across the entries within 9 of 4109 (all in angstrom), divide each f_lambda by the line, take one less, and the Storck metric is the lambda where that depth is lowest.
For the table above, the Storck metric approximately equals 4104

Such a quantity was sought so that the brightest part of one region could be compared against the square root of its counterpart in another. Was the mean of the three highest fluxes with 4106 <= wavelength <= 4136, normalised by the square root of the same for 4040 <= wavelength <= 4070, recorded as 4.93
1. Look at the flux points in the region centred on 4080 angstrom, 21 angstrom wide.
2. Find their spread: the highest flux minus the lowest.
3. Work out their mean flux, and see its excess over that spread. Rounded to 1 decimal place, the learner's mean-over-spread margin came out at 18.1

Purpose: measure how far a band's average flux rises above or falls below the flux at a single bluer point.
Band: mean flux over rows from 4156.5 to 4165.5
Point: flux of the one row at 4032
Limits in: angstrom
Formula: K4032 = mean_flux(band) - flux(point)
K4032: -1.38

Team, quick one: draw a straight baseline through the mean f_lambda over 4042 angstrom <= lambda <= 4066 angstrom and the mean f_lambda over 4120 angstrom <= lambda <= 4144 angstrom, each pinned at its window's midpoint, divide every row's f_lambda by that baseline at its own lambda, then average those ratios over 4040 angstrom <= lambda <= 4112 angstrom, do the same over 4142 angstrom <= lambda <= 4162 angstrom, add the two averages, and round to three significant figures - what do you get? 1.97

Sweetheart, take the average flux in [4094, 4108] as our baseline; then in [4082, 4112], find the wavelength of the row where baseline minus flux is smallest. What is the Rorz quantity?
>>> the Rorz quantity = 4086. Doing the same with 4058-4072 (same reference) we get 4065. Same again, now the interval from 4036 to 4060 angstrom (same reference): 4044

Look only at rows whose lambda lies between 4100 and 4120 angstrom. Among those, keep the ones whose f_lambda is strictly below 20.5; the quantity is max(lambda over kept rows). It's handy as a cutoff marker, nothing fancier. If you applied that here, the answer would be 4116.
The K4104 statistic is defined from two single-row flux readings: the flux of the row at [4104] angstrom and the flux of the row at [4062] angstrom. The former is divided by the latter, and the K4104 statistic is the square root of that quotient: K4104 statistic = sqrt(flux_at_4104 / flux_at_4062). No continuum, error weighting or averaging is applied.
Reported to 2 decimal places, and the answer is 0.89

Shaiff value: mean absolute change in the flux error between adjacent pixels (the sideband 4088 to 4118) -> 0.022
